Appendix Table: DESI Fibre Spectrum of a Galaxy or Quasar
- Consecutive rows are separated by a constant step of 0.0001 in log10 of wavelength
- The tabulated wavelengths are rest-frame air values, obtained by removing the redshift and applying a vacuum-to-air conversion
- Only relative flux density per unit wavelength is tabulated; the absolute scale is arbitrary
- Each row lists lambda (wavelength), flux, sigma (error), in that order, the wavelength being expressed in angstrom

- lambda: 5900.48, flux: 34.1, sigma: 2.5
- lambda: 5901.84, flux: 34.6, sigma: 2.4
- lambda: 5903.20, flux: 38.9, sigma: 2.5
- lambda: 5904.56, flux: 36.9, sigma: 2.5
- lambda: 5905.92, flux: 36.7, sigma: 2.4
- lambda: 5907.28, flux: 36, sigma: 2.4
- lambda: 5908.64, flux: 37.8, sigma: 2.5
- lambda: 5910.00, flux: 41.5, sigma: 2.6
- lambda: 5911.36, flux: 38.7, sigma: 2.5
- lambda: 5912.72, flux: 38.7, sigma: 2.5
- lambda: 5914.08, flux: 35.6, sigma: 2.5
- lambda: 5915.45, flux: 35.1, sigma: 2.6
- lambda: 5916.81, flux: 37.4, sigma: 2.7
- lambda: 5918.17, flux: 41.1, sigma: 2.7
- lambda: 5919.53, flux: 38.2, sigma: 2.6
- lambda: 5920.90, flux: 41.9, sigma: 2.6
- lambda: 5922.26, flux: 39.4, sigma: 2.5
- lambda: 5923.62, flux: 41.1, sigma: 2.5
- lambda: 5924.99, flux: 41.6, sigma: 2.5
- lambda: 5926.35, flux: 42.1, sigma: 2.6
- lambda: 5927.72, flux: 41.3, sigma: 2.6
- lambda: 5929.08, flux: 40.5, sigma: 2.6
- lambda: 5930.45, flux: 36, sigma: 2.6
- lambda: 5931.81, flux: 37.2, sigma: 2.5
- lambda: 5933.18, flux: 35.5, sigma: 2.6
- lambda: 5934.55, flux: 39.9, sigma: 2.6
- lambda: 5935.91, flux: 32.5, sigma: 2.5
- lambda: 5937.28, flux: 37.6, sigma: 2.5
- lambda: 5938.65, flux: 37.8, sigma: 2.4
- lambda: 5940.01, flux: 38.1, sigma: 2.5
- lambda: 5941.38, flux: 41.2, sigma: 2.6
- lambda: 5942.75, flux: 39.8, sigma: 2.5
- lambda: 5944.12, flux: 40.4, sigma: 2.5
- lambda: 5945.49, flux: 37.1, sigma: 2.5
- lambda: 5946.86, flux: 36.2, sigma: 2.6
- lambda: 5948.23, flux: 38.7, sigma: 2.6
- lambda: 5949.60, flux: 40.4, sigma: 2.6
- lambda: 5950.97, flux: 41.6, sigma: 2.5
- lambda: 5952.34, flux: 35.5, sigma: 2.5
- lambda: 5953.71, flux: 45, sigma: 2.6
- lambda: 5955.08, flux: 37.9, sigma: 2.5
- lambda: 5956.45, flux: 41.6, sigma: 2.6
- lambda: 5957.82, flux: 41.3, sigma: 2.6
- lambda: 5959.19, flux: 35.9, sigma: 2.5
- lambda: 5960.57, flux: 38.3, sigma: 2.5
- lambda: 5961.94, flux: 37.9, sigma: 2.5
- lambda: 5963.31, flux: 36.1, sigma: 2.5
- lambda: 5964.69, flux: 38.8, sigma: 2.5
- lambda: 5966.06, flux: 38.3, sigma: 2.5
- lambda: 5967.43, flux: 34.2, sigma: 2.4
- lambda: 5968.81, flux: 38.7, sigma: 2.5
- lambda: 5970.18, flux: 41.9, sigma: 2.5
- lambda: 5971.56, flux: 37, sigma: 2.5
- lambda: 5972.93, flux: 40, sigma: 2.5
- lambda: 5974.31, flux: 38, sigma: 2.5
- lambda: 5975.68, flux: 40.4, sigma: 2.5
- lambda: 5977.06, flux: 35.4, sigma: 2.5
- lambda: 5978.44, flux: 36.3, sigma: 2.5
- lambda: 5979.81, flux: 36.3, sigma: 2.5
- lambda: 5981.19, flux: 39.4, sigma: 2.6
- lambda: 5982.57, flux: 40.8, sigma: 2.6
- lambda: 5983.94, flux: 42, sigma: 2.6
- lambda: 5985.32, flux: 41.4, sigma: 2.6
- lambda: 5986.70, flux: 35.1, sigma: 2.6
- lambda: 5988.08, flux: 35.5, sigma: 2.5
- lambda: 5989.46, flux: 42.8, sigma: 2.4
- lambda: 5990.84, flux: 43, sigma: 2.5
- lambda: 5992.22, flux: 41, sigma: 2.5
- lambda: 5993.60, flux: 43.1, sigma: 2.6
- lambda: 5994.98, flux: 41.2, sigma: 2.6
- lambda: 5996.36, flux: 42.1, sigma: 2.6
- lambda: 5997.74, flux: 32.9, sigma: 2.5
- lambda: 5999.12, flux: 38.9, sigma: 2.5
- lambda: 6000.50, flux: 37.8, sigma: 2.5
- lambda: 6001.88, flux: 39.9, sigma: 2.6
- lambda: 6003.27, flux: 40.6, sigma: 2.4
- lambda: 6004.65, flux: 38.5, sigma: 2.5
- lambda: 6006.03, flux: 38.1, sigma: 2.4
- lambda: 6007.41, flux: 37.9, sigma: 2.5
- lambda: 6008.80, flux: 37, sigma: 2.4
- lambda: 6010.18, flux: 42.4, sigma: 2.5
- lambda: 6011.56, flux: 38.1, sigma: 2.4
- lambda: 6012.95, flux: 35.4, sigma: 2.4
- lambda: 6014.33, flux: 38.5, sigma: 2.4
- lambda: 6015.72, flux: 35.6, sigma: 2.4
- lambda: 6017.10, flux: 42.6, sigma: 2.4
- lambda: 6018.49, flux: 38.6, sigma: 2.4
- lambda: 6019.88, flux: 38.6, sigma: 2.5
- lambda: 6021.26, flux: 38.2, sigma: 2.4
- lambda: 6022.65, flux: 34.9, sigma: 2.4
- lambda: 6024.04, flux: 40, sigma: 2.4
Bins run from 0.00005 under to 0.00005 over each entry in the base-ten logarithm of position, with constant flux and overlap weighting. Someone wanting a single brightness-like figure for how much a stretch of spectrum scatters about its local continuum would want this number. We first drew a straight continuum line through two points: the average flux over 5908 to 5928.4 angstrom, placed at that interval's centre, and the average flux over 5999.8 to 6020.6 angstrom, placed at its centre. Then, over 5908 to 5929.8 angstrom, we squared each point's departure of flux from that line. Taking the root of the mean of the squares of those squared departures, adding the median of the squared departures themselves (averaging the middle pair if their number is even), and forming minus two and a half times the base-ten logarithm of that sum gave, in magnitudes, -2.5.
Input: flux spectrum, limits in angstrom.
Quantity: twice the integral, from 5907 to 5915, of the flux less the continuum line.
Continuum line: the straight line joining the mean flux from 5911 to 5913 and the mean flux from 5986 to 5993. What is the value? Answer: -10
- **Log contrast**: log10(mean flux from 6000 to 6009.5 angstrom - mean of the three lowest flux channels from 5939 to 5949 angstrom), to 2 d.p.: 0.15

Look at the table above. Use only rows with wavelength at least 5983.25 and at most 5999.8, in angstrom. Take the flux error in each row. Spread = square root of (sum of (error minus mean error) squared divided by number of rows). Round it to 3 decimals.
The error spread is 0.064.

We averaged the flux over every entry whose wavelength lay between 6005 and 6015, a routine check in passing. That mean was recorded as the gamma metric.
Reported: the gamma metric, 38.2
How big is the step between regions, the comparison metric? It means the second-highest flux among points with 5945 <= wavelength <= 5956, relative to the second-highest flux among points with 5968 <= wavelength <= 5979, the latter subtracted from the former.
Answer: 1.2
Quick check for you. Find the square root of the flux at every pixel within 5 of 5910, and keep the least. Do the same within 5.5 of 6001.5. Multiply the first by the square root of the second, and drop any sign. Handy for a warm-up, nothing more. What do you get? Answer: 14.29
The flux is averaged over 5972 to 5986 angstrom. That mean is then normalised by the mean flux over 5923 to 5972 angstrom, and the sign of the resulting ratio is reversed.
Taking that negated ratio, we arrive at -1.006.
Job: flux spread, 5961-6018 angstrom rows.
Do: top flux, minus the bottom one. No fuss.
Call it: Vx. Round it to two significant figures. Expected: 10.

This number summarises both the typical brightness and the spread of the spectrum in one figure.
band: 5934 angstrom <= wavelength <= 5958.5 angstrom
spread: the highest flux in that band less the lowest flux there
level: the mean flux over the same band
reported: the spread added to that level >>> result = 51.5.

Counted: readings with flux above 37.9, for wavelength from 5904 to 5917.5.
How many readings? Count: 3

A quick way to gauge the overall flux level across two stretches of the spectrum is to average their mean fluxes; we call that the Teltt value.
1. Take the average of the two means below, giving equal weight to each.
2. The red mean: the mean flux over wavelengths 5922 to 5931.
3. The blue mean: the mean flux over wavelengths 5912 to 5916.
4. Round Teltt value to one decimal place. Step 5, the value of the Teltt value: 38.4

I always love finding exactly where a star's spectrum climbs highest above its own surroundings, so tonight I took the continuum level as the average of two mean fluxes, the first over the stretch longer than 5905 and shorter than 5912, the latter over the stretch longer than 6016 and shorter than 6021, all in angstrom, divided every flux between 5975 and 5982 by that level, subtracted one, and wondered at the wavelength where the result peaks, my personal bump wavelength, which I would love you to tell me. 5975.68 angstrom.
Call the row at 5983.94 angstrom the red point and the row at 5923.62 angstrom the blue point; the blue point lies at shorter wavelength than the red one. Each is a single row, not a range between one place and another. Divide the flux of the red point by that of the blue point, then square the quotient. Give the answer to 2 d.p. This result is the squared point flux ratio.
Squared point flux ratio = 1.04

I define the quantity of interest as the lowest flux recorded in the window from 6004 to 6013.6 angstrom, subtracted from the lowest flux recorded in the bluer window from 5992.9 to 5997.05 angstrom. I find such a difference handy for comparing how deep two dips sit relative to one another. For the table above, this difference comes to 5.8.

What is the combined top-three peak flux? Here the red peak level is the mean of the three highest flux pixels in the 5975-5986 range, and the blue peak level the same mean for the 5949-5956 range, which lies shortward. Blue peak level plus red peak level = 83.7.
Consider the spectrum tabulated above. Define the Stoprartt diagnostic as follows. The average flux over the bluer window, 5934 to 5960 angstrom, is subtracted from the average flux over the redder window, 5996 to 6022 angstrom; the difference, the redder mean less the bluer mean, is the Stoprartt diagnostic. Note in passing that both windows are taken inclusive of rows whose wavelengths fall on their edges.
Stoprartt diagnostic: -0.4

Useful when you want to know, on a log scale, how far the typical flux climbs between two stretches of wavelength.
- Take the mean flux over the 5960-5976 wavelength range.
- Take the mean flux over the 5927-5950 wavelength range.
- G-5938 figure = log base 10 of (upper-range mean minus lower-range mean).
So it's -1.28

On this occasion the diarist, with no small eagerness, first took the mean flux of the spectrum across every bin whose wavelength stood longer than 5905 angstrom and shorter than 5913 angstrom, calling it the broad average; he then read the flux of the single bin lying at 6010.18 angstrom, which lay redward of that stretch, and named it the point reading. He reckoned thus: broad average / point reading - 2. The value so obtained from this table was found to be -1.10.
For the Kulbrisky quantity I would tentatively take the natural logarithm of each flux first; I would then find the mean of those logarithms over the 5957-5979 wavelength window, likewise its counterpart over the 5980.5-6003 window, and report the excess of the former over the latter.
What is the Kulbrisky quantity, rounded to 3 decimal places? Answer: -0.044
